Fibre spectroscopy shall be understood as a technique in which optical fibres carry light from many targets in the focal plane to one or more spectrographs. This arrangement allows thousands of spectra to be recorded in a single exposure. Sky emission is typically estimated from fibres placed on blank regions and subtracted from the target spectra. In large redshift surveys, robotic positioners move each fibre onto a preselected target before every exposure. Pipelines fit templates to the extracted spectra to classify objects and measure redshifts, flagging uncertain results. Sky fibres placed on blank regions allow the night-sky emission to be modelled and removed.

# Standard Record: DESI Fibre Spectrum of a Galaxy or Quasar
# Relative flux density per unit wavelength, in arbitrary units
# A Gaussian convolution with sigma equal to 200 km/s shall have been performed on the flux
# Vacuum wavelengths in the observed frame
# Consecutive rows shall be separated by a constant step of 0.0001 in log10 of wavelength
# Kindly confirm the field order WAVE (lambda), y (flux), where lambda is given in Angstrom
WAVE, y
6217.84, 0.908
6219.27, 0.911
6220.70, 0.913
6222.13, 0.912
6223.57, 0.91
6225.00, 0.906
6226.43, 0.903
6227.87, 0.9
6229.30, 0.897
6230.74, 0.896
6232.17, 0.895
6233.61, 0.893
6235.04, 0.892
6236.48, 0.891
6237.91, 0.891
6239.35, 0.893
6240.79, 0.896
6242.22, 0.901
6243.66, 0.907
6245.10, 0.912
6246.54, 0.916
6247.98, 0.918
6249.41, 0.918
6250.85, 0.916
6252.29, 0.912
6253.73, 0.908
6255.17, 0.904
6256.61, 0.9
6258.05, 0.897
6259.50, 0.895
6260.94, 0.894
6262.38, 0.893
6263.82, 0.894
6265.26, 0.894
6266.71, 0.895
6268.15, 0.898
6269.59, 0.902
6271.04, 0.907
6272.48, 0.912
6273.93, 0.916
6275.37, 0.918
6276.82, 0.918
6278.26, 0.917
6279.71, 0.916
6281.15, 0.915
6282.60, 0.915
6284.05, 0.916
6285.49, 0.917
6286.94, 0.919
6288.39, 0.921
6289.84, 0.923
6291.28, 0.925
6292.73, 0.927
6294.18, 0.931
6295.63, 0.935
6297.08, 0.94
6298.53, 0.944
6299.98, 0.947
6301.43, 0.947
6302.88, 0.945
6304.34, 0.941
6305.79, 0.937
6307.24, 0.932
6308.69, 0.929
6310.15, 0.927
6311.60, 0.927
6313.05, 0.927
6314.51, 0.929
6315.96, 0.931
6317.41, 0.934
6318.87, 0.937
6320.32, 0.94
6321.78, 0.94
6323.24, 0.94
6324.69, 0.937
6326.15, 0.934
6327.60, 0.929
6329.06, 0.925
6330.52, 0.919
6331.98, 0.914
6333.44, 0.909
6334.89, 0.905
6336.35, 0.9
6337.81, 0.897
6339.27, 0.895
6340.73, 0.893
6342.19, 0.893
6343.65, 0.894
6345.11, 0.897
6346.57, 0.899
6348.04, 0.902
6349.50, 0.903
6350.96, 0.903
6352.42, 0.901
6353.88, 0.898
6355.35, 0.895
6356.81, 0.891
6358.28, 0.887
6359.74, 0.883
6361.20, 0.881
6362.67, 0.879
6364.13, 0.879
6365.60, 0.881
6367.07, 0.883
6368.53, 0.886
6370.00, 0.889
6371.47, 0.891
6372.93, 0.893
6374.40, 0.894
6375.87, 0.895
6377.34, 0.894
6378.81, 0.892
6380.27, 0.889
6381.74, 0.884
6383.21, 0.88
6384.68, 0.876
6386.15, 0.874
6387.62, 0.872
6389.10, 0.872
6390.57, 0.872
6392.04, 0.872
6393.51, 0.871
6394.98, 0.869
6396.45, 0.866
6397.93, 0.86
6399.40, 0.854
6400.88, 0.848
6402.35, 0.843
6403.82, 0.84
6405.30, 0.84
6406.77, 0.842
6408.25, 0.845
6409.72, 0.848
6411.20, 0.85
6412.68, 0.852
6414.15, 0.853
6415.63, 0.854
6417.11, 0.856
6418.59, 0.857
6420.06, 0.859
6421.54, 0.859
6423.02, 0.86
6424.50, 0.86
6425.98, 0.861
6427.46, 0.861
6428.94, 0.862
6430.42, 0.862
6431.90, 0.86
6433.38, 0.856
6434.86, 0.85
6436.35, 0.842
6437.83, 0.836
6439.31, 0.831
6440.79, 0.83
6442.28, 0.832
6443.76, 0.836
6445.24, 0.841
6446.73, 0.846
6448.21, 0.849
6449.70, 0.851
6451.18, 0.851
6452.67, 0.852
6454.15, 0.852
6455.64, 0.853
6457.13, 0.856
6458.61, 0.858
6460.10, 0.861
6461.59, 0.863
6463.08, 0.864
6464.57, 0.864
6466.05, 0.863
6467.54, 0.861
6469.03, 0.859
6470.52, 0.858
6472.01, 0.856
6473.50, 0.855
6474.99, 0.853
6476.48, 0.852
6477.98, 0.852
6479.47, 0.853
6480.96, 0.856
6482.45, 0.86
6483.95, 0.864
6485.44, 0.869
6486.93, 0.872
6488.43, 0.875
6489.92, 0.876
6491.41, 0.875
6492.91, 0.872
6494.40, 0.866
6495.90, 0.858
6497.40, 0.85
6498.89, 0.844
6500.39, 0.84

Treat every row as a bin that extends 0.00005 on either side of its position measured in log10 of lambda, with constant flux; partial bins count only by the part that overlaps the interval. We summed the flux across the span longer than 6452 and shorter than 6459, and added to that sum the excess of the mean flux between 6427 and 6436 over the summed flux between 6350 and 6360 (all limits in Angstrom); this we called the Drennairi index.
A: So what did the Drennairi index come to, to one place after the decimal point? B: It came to -1.1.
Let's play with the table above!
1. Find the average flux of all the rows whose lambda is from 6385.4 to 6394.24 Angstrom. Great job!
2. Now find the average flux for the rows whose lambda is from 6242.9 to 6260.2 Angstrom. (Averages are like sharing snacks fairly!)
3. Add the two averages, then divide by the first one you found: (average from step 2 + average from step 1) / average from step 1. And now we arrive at 2.04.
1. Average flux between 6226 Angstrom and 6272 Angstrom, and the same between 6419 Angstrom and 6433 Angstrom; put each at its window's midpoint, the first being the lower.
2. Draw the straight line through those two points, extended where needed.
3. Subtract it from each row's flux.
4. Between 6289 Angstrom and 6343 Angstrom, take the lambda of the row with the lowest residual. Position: 6340.73 Angstrom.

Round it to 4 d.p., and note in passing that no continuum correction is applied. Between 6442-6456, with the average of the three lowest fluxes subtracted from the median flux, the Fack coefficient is 0.0137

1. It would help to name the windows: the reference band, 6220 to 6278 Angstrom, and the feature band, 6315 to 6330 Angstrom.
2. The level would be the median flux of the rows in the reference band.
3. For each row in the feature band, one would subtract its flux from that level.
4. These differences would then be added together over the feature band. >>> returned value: -0.3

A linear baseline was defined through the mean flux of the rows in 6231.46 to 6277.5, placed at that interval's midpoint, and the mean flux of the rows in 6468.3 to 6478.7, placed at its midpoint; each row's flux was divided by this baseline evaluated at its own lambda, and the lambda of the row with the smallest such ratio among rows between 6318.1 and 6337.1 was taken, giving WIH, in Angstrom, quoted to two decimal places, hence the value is 6336.35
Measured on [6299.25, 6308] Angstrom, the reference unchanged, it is 6307.24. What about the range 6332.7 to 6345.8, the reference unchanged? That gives 6340.73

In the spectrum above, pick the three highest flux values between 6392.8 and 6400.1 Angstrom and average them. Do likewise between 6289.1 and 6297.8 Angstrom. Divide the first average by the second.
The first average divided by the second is 0.93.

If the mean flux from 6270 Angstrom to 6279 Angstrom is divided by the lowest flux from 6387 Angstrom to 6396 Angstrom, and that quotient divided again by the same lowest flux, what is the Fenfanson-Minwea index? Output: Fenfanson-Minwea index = 1.21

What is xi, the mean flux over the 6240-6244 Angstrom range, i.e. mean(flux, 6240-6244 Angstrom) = 0.901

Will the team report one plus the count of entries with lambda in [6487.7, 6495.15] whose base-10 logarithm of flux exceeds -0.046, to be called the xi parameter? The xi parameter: 1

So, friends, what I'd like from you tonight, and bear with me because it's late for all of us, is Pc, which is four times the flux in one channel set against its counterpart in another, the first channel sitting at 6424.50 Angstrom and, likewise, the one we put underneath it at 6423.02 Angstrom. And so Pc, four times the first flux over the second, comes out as 4.00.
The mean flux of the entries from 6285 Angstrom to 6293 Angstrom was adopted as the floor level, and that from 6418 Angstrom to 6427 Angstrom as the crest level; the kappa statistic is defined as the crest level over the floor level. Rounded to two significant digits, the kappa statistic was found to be 0.93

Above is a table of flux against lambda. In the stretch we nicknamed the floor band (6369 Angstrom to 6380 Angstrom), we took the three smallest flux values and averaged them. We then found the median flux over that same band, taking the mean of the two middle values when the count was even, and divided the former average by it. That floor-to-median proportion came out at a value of 0.997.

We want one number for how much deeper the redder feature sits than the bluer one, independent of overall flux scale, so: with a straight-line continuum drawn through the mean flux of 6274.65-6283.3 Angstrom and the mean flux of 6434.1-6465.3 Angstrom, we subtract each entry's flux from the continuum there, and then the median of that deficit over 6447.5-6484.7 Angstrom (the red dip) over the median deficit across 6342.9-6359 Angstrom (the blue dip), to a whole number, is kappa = 2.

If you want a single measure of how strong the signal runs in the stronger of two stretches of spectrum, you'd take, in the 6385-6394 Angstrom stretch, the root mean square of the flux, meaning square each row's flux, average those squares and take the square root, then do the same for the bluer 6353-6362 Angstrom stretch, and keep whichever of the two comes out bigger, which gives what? 0.889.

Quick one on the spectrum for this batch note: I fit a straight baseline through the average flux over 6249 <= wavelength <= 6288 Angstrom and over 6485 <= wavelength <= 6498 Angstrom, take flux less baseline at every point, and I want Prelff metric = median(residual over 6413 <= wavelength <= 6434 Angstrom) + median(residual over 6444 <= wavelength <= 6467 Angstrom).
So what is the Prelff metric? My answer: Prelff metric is -0.04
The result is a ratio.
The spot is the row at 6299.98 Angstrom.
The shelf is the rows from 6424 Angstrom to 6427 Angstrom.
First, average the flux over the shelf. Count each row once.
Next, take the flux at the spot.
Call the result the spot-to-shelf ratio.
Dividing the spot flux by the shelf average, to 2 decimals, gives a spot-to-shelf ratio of 1.10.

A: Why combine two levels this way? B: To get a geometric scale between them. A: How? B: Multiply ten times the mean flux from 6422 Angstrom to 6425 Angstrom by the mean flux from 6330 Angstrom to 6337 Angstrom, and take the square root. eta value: 2.80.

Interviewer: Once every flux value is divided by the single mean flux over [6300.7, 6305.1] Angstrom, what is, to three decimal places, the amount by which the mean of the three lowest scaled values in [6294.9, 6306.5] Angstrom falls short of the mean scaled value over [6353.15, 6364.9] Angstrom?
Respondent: -0.054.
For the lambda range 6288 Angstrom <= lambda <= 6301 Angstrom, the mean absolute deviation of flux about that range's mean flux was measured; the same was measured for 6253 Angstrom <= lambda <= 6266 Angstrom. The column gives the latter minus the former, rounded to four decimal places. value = -0.0037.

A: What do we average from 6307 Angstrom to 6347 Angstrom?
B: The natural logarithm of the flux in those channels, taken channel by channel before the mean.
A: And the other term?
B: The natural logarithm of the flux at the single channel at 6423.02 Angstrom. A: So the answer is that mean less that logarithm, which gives 0.07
